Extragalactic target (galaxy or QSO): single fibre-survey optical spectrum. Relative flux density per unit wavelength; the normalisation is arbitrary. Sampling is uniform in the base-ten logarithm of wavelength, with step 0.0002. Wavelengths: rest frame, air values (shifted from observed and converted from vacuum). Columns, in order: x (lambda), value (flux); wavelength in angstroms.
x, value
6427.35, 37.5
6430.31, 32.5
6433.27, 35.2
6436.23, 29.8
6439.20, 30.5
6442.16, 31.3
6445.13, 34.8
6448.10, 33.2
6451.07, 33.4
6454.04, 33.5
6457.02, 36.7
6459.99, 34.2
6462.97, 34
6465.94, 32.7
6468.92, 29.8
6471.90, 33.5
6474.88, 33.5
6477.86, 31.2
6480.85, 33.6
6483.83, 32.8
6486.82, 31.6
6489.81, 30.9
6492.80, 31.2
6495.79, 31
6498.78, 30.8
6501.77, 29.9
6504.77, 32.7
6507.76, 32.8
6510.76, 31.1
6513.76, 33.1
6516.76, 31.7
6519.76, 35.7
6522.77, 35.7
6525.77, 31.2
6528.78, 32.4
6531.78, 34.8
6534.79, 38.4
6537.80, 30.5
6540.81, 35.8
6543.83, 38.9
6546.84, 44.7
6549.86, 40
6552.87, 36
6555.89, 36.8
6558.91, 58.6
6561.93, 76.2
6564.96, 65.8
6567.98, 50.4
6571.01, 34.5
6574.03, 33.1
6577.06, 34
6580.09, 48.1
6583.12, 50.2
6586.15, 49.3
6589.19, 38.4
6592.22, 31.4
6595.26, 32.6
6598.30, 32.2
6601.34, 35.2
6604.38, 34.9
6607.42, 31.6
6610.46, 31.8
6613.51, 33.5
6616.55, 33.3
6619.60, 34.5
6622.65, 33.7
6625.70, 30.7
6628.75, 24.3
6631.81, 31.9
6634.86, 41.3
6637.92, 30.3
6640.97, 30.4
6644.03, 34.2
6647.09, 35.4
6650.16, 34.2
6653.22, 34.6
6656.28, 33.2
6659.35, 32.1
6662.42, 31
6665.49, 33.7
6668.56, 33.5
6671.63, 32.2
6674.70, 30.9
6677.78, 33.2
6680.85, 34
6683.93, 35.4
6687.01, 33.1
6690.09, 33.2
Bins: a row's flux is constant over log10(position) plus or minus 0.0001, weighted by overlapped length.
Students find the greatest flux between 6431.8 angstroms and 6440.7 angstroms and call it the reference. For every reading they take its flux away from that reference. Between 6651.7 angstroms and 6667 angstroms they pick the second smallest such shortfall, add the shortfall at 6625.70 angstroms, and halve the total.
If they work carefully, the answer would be 3.0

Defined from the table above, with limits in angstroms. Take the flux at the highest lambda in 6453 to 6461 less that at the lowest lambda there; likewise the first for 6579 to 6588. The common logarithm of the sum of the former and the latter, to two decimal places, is 0.28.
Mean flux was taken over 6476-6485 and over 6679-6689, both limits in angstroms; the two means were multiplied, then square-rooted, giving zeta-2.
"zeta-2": 33.3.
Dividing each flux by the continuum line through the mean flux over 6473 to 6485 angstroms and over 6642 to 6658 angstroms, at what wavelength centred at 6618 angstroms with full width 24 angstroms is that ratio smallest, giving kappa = 6628.75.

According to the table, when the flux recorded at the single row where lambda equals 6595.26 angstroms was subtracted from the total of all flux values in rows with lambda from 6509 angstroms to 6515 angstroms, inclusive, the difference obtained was 32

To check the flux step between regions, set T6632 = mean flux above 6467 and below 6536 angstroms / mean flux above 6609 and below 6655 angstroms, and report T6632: 1.0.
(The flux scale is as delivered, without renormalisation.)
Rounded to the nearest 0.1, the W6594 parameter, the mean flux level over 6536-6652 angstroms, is 38.4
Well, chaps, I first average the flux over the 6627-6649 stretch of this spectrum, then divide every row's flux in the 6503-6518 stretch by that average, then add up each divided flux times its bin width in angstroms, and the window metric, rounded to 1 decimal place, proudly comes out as 14.9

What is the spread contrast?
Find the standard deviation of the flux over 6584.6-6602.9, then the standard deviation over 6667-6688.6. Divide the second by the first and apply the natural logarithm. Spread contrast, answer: -1.6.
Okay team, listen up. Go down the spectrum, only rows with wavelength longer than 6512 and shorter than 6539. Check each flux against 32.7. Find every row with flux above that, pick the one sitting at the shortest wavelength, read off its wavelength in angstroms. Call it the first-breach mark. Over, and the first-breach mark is 6513.76 angstroms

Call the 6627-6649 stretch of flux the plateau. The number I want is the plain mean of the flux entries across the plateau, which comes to 32.5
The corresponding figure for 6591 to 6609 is 33.0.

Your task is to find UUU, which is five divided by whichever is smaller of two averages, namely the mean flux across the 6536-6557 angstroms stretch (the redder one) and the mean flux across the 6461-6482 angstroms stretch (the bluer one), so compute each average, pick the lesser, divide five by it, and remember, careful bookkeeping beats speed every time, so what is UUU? 0.153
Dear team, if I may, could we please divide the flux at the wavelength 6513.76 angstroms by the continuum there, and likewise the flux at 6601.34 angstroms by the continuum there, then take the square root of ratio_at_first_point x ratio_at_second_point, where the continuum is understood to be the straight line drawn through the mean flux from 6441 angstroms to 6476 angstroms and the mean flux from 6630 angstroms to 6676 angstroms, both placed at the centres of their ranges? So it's 1.02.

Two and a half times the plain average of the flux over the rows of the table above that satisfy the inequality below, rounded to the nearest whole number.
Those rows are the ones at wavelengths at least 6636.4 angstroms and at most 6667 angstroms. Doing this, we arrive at 82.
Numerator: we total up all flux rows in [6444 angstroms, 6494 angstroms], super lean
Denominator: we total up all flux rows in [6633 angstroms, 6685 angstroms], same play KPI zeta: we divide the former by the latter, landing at 0.98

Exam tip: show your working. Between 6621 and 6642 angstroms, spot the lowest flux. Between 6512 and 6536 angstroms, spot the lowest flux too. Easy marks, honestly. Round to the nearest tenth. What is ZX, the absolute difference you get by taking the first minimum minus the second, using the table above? 6.9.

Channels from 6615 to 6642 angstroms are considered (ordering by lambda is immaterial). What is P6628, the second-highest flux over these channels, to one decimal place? 34.5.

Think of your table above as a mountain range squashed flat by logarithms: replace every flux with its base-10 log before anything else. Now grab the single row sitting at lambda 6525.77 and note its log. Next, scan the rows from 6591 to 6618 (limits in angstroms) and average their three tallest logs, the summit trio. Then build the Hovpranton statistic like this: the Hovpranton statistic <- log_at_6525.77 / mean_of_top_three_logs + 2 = 2.97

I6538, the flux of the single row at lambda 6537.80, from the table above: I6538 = 30.5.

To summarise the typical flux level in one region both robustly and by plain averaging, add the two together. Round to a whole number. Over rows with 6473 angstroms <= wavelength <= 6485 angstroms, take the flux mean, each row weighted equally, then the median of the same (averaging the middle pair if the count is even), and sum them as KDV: 66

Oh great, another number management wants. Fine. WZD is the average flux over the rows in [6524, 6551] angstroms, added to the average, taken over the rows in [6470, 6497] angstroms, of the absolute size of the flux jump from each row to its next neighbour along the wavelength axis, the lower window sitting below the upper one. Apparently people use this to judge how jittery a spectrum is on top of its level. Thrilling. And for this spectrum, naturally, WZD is 37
